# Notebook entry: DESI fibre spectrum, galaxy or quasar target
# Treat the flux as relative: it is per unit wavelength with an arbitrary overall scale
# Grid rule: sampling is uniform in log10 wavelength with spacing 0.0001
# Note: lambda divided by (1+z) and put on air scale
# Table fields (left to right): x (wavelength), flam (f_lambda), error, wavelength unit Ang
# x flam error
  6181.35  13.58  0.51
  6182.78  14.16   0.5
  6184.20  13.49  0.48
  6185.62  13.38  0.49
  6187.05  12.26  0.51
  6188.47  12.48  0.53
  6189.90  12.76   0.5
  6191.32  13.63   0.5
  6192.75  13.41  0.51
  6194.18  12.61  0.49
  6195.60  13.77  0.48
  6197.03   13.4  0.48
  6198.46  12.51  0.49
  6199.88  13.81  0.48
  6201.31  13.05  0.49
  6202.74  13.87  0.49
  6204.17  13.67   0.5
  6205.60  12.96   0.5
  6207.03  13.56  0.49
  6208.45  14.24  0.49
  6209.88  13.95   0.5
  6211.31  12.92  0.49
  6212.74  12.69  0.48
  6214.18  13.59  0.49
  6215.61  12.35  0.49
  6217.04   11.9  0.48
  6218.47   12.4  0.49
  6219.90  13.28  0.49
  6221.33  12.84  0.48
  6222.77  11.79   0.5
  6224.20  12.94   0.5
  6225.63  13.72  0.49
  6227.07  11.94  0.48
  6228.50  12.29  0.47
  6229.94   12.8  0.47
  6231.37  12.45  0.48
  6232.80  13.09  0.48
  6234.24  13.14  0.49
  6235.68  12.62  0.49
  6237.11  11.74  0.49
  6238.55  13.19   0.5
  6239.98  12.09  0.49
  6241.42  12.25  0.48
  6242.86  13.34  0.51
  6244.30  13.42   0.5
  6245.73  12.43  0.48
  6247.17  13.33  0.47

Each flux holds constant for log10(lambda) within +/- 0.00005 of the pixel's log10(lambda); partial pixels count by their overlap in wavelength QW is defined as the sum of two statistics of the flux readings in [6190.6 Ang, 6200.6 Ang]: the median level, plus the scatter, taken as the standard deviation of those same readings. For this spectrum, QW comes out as 13.9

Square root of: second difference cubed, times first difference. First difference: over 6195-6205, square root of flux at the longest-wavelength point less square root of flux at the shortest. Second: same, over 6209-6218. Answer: 0.018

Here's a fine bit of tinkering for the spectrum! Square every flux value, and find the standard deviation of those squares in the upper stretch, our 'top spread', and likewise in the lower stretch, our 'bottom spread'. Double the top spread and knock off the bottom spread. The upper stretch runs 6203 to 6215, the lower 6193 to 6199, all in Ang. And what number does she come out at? 13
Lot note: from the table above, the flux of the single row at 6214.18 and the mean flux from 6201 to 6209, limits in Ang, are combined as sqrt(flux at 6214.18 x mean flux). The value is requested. 13.6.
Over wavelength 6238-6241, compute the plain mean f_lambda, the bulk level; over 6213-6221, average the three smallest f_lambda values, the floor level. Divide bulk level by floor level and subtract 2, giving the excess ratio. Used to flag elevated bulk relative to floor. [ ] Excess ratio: -0.97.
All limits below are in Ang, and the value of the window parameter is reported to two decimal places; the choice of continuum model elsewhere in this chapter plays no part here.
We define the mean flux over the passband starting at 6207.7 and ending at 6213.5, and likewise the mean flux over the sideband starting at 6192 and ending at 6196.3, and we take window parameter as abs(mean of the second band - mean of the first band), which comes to 0.19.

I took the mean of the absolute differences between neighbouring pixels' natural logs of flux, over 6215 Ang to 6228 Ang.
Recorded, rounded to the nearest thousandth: 0.070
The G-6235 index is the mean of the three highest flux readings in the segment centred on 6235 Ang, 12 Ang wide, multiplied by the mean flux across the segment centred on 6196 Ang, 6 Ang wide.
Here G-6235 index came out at 172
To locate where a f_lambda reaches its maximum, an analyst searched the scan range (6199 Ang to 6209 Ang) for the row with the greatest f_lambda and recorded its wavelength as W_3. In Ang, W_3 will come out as 6208.45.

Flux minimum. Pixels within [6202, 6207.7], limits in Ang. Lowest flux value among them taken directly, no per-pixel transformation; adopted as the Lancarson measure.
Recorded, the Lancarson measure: 12.96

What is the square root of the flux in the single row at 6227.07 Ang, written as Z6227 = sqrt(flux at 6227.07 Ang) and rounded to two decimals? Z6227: 3.46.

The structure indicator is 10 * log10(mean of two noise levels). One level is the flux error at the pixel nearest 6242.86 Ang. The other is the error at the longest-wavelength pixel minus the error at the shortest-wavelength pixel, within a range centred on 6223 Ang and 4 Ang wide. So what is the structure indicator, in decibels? -5.77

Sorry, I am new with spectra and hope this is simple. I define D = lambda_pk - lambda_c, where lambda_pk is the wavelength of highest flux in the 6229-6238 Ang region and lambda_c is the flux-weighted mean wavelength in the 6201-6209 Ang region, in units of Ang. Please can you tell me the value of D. 29.3 Ang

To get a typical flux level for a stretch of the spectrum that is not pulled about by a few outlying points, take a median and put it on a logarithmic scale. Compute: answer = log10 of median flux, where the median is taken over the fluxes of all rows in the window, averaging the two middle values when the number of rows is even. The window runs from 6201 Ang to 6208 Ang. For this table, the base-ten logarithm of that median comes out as 1.132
